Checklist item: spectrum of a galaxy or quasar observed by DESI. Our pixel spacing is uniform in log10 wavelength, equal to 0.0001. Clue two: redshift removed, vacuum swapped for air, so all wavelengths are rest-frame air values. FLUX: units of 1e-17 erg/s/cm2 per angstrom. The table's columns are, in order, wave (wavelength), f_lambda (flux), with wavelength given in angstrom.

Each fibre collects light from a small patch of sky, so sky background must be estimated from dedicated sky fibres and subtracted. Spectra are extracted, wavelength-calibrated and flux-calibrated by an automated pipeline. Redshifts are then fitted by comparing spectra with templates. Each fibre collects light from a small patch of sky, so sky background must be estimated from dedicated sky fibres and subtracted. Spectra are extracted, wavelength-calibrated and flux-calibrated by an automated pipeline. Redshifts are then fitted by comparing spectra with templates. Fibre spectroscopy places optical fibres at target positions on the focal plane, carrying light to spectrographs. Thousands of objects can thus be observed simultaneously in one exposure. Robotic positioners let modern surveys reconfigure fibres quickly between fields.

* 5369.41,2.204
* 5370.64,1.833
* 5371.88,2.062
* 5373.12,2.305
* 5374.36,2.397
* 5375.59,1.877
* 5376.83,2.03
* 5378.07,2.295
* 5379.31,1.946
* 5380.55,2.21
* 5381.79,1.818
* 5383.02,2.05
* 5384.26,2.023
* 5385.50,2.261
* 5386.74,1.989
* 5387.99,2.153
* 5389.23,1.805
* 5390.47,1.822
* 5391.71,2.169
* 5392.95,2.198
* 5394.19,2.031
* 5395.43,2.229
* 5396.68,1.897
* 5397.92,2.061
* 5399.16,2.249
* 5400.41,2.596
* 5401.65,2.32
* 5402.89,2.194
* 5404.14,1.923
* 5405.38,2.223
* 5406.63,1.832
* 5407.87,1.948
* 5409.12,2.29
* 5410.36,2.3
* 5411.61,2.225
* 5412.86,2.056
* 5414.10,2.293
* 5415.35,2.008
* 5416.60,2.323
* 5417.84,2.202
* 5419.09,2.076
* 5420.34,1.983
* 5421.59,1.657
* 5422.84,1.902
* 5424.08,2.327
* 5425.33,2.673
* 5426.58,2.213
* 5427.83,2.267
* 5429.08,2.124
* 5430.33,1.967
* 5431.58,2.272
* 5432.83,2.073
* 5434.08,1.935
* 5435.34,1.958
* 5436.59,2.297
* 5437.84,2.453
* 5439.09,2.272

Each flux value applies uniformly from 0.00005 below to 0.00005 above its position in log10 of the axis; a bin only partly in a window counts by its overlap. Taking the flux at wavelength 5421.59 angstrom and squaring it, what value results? 2.7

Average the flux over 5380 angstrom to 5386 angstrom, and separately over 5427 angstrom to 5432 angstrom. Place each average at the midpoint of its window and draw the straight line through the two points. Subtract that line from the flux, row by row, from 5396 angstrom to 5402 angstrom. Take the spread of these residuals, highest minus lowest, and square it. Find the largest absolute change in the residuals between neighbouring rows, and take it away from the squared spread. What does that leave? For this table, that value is 0.13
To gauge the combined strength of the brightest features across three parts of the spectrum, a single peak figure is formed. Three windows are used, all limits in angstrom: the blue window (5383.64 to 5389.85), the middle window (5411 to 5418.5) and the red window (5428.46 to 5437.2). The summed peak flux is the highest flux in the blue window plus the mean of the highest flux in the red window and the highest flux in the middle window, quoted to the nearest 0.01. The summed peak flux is 4.57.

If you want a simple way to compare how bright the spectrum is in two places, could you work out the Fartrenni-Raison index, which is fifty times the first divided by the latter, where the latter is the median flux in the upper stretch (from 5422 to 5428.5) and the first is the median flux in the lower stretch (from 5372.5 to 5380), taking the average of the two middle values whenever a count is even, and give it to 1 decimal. 47.7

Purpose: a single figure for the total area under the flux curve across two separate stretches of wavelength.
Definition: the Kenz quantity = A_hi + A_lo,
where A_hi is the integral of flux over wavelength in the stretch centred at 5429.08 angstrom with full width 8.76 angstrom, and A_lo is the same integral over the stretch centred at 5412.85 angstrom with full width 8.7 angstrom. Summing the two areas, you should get 38.8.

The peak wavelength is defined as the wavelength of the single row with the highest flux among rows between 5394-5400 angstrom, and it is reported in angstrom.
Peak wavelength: 5399.16 angstrom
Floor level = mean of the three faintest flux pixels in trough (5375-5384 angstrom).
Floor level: 1.88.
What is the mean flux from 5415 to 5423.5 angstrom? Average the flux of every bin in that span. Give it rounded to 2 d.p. 2.02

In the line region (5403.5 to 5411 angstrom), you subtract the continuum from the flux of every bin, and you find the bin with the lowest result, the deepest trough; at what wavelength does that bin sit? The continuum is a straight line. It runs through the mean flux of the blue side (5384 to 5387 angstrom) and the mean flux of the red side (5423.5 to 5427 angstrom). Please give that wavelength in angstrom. 5406.63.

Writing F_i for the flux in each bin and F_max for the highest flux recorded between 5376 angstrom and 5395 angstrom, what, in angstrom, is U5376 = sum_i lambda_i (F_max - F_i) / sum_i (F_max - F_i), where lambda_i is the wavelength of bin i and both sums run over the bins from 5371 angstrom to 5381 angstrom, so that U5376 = 5376.7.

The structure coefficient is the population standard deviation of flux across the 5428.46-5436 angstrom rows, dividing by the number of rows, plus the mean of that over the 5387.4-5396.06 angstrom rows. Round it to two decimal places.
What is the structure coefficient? 2.18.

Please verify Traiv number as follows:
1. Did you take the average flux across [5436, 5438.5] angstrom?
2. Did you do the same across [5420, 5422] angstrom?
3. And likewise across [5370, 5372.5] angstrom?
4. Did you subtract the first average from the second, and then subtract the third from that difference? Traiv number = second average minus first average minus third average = -2.5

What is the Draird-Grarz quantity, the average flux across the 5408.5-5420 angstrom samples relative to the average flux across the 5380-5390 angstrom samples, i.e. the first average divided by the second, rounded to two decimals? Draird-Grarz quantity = 1.08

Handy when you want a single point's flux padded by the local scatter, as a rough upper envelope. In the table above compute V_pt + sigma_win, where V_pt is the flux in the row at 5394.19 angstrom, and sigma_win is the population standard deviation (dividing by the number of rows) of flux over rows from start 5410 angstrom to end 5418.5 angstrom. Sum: 2.15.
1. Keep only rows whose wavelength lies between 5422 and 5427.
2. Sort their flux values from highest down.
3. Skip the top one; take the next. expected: 2.327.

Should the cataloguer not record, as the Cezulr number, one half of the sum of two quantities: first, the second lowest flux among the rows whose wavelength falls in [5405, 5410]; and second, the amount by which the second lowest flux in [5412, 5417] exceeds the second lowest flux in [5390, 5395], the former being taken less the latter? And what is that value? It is 0.99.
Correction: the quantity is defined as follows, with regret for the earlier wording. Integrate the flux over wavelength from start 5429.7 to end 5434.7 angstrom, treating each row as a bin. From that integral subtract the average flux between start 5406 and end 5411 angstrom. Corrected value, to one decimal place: 8.2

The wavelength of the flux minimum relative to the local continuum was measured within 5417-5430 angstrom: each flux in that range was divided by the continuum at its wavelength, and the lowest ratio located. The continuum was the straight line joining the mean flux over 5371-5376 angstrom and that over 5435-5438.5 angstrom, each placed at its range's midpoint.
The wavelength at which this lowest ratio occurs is 5421.59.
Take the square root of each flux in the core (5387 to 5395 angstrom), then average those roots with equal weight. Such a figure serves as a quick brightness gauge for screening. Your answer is 1.42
